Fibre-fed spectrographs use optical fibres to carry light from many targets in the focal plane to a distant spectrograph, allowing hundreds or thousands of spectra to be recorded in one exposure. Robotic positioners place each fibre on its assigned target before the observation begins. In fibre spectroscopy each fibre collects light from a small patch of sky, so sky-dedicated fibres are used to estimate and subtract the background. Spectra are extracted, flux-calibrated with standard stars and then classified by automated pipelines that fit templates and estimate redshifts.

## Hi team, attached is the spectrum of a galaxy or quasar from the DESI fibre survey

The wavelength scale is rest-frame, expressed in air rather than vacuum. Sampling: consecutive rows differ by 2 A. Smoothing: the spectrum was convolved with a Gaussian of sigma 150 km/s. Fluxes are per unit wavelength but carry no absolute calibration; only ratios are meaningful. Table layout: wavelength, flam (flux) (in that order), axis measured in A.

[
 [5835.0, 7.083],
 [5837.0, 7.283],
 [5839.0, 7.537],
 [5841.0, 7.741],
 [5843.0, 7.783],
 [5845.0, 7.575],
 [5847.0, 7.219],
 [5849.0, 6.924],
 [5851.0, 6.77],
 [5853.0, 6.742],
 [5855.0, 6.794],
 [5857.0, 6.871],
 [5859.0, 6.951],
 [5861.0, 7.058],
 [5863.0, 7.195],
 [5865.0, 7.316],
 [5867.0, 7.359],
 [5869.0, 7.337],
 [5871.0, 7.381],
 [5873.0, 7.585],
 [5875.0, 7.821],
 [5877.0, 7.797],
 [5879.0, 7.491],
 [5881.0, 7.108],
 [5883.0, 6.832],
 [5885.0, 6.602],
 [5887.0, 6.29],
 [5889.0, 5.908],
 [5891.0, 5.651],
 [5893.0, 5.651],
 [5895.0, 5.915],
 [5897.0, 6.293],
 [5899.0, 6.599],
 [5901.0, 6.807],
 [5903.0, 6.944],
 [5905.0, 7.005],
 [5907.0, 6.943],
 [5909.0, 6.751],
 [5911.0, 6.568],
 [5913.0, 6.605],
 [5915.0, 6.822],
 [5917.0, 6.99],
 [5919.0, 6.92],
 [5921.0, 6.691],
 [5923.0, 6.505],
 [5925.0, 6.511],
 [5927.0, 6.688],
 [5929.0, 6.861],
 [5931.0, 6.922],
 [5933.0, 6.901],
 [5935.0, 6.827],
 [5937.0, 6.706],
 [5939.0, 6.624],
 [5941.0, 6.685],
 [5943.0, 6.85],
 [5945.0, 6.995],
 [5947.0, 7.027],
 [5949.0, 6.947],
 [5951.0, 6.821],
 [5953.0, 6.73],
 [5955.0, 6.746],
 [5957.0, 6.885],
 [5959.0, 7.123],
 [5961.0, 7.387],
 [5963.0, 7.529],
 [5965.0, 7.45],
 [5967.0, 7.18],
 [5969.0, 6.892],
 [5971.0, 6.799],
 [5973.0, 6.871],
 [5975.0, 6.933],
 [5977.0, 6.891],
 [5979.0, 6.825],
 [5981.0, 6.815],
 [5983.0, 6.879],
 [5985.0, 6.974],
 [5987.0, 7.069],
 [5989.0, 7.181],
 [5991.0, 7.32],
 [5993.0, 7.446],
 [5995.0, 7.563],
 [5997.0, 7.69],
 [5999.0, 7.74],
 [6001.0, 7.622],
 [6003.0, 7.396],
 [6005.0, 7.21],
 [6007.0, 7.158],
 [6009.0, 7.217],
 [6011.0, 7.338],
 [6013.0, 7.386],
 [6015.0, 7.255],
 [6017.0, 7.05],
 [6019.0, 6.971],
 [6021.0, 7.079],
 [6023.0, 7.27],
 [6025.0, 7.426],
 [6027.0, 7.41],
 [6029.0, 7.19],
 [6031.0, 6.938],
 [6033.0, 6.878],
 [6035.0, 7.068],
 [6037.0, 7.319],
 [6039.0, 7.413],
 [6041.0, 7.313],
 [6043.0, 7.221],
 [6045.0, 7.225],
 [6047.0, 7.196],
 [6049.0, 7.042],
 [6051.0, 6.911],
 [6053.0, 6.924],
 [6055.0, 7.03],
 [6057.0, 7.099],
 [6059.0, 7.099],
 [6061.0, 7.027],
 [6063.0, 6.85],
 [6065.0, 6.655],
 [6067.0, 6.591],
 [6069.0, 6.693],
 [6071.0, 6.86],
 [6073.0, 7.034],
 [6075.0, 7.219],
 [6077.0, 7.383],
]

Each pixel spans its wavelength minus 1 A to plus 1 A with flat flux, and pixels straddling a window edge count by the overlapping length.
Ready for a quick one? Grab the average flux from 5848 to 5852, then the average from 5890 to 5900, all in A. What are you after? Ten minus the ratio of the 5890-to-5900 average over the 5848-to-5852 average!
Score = 9.12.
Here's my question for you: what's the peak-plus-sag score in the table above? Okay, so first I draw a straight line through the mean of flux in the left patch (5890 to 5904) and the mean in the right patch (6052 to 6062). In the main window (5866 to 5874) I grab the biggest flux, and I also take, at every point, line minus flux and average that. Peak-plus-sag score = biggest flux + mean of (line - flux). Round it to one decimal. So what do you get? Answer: 6.3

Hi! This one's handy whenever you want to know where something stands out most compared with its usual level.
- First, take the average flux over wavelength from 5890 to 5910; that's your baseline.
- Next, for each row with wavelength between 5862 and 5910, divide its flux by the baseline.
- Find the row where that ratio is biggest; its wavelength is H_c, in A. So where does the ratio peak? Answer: 5875.0 A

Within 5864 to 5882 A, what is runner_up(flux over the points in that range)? 7.797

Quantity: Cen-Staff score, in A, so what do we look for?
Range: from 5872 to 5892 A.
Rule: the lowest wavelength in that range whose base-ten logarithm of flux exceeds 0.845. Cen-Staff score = 5873.0 A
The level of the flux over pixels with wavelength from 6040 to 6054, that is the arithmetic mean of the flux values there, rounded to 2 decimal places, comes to 7.12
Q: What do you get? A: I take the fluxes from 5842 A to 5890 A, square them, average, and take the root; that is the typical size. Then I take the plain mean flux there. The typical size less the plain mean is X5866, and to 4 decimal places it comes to 0.0152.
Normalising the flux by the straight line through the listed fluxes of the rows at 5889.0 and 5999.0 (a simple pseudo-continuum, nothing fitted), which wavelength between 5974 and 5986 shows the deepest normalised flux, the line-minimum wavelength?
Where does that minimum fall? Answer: 5981.0 A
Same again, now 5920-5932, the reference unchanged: 5925.0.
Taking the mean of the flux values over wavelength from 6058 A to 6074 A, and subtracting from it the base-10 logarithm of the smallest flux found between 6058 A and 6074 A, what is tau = 6.03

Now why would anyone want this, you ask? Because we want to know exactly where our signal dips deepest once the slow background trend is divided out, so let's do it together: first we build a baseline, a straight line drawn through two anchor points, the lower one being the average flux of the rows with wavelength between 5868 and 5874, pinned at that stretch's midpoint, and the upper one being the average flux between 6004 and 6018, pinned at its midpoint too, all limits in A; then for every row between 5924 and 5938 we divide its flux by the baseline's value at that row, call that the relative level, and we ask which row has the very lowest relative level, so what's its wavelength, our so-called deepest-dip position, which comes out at 5925.0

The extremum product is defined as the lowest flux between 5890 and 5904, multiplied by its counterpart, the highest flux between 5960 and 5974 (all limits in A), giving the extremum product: 42.5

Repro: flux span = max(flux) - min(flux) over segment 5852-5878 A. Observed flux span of 1.1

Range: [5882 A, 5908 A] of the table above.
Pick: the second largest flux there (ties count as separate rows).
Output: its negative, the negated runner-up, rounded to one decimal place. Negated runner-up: -6.9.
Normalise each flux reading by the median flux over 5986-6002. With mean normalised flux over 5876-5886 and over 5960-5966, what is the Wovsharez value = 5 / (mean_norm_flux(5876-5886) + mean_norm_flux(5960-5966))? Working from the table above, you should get 2.57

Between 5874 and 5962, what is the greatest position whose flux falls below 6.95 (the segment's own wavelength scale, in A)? 5957.0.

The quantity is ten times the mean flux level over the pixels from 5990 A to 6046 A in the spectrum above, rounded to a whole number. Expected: 73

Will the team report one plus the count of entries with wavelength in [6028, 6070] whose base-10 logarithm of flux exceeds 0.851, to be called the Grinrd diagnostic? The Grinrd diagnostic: 10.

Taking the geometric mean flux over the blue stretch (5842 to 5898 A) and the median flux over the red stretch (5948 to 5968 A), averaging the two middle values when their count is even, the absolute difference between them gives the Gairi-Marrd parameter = 0.1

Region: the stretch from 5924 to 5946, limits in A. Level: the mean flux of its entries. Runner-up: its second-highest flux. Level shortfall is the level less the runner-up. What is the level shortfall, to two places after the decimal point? -0.14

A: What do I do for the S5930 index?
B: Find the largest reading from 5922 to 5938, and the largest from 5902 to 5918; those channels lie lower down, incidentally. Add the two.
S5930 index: 13.9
